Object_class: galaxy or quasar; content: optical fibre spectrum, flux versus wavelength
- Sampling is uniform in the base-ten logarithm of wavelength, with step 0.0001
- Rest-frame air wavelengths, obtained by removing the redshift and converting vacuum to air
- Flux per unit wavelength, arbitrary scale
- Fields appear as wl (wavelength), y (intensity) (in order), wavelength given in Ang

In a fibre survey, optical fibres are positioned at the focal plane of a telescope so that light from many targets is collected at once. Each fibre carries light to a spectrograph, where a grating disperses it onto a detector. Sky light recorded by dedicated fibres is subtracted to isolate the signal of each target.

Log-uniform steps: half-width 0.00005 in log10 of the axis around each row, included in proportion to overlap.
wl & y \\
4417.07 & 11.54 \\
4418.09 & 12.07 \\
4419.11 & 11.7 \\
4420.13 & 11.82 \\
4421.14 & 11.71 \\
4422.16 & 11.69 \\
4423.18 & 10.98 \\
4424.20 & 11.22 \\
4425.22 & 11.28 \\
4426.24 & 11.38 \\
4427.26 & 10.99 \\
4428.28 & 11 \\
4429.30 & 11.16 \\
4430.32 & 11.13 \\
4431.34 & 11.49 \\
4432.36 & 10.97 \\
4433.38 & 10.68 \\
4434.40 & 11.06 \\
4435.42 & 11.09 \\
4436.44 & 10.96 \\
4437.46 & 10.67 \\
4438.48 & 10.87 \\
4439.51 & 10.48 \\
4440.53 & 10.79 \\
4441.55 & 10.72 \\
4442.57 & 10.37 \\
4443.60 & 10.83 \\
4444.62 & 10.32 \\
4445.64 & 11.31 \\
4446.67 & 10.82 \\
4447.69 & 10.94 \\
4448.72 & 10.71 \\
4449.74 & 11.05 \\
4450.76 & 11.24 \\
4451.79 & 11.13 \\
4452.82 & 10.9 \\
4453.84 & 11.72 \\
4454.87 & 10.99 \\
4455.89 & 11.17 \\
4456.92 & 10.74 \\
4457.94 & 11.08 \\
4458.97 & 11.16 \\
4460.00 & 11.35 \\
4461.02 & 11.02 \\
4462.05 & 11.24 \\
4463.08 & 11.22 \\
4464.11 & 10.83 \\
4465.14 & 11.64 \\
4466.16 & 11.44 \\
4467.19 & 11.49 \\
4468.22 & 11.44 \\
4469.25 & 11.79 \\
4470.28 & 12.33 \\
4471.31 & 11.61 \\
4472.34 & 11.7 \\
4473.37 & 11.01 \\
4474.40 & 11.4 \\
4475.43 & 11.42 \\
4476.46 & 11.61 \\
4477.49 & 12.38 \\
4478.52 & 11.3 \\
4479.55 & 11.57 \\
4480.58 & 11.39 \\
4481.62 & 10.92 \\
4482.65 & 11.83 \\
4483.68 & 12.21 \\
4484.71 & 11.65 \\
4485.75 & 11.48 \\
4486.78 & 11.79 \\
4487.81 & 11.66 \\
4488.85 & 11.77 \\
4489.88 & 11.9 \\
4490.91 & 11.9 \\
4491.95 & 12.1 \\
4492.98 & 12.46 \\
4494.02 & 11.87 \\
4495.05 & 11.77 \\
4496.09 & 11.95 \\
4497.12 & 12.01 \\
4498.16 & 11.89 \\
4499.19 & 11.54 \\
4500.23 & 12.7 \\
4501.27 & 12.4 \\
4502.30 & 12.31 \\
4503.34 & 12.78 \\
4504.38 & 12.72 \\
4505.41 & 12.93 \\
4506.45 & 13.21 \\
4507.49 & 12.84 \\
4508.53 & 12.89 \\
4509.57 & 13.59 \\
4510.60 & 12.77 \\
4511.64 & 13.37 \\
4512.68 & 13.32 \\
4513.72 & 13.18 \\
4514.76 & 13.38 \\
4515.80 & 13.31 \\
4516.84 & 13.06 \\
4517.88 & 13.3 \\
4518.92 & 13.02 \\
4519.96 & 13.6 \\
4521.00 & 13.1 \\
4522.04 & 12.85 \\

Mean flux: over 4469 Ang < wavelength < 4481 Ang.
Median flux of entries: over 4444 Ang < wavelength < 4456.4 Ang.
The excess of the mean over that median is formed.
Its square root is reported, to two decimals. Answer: 0.78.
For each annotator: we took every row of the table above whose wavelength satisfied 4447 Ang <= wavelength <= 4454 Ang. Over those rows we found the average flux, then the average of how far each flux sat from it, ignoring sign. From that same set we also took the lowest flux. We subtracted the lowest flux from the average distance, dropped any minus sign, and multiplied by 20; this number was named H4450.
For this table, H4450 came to 210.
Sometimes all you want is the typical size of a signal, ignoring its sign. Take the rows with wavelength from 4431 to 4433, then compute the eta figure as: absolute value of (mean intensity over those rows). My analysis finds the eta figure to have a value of 11.2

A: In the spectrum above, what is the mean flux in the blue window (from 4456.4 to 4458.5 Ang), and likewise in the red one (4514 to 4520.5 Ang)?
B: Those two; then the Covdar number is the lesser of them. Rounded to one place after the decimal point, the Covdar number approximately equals 10.9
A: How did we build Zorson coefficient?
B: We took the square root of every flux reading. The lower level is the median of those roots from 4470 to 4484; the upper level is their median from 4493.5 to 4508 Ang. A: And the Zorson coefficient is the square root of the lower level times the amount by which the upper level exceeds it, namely 0.61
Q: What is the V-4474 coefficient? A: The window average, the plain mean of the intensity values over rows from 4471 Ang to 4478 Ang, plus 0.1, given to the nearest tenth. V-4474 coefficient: 11.7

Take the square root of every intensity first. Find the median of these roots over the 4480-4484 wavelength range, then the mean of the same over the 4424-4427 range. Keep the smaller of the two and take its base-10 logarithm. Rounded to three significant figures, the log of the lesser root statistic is 0.526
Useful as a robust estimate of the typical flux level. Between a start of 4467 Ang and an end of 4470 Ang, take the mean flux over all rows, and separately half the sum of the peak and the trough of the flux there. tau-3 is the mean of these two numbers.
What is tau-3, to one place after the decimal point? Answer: 11.6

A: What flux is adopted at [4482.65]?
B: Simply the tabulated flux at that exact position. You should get 11.83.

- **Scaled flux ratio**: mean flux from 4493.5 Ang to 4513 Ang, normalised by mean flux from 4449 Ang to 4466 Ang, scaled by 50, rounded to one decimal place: 56.3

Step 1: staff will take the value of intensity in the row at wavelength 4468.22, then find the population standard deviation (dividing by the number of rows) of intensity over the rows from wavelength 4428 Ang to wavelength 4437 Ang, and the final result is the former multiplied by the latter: 2.3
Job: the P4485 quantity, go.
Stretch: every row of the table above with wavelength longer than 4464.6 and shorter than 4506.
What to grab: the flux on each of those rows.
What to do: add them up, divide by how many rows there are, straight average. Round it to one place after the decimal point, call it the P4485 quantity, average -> 11.9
